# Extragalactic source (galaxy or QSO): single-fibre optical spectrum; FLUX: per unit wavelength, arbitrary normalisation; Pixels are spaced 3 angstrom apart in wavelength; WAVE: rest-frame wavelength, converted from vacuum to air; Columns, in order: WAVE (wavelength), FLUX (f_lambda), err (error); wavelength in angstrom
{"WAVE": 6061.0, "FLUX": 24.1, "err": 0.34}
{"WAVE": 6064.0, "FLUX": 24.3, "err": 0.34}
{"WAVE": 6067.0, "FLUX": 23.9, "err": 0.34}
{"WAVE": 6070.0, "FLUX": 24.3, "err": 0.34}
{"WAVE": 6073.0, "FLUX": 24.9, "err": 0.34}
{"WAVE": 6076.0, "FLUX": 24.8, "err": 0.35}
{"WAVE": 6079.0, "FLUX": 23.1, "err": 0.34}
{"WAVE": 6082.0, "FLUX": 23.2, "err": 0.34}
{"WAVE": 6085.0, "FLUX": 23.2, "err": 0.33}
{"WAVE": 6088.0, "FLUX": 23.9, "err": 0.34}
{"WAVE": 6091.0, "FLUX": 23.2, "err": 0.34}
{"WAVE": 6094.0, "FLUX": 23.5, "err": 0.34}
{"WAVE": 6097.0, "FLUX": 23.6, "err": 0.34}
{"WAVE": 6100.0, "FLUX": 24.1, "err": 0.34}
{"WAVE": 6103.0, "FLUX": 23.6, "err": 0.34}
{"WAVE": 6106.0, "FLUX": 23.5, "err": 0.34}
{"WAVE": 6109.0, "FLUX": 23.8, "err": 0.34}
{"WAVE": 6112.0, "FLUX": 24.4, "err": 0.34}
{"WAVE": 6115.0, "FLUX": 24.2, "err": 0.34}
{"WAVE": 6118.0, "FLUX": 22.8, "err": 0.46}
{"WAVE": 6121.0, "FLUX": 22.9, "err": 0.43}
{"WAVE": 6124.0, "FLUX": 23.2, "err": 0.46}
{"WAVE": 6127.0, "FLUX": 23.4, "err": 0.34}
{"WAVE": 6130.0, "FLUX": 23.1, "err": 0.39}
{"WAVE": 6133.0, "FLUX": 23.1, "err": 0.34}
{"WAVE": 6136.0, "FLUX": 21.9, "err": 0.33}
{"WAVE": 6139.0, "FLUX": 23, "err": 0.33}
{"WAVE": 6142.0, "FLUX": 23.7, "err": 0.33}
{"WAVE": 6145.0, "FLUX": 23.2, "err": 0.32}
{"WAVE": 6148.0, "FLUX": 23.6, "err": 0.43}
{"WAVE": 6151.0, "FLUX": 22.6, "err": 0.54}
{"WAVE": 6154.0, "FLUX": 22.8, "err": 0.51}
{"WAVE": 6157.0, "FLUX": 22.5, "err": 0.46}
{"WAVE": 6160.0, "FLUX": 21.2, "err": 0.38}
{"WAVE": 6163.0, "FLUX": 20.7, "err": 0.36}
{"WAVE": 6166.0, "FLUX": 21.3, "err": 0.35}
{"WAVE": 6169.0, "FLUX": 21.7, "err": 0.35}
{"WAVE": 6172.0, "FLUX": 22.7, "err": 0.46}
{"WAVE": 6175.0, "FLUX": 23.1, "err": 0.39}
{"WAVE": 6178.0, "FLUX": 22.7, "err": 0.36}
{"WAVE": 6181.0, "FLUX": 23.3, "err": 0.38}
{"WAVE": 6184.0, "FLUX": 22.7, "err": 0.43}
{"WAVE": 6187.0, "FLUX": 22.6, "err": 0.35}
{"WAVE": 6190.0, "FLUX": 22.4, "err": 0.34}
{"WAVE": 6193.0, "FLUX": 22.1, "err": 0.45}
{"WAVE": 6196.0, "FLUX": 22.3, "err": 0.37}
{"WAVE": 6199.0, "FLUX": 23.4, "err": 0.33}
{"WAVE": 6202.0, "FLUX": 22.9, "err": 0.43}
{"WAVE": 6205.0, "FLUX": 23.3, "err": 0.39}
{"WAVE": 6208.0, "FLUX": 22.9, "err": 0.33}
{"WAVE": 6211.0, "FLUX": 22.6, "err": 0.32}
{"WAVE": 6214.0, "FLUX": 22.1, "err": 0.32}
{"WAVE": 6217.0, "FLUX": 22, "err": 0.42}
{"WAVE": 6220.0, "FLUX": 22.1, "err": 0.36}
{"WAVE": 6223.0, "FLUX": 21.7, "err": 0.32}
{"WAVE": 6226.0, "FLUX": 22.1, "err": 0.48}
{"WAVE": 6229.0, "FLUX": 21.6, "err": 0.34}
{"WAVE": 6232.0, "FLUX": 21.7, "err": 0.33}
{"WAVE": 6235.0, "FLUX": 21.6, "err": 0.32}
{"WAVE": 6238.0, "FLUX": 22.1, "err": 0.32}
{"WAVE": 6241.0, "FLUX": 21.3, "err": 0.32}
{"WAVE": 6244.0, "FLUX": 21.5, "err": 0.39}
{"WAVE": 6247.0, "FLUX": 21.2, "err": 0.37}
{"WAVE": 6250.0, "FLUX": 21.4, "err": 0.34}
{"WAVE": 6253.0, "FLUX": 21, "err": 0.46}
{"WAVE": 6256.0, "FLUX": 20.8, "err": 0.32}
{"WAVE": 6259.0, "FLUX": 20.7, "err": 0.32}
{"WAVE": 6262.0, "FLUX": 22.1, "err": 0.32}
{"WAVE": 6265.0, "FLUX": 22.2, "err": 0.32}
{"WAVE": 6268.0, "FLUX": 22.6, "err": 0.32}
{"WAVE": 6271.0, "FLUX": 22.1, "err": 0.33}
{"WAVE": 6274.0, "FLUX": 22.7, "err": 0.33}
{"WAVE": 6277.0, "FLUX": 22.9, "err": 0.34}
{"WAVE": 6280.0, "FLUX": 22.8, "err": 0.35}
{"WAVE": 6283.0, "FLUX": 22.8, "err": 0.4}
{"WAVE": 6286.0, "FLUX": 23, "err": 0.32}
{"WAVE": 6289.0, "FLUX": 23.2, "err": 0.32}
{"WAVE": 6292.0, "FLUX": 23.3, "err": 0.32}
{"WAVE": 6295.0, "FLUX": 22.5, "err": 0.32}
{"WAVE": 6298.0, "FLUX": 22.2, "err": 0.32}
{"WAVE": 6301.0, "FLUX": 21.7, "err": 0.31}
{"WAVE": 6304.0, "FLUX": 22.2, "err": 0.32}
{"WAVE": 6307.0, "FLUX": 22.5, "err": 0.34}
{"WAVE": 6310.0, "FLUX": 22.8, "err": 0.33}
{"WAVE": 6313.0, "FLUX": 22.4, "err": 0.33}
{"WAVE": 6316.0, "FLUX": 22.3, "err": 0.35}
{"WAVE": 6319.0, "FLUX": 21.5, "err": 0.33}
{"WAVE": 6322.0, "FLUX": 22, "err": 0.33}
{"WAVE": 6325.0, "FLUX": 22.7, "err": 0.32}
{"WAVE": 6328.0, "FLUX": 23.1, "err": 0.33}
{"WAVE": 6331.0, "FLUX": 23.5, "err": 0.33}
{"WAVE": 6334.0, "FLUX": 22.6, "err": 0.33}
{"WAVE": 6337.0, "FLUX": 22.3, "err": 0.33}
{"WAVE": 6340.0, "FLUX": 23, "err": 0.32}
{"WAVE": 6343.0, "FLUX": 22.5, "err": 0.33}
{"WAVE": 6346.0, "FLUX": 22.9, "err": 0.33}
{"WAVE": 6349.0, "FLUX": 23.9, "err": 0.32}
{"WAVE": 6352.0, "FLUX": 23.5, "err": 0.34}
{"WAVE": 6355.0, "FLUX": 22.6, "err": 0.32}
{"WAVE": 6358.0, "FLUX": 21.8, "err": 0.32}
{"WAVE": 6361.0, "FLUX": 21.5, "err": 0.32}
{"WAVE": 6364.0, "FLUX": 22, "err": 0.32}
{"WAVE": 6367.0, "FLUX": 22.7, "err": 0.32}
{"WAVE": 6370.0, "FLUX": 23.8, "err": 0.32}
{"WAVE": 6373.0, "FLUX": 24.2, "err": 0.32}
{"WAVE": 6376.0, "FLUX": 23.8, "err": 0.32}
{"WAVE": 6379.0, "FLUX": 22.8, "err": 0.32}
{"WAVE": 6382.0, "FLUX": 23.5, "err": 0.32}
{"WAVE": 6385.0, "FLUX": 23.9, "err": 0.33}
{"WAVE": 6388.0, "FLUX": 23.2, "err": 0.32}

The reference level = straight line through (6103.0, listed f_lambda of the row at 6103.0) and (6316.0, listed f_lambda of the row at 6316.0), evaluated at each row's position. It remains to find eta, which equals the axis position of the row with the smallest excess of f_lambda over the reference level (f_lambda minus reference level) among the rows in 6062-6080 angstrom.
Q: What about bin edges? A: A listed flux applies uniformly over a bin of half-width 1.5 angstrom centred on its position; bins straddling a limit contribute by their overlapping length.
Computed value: 6079.0 angstrom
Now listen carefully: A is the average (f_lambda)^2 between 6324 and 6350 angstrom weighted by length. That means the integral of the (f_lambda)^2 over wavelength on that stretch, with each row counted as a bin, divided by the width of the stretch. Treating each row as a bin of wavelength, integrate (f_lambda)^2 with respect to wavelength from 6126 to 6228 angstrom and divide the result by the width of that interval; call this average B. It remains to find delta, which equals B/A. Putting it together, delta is 0.97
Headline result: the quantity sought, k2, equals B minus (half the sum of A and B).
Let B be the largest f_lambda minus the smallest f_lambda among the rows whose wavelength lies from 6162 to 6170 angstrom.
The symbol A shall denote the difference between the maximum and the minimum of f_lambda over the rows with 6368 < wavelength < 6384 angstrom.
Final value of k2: -0.20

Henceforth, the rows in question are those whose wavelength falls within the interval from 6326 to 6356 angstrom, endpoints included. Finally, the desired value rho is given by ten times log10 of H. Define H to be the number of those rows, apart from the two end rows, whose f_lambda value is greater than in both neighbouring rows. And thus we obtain 5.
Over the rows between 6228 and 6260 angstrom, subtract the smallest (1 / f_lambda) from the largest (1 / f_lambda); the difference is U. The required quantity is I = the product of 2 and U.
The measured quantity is 0.0061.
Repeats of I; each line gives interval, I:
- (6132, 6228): 0.0122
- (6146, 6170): 0.0119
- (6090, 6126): 0.0058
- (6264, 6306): 0.0063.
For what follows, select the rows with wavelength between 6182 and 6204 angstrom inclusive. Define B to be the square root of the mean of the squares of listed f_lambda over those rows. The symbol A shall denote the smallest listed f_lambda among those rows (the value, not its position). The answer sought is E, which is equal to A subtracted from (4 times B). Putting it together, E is 68.4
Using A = 22.1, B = 22.6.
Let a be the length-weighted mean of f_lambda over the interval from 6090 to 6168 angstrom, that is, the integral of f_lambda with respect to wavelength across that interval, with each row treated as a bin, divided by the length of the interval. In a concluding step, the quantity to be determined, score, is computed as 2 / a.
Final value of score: 0.0869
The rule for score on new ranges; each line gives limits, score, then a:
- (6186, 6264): 0.0910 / 22.0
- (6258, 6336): 0.0889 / 22.5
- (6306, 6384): 0.0878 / 22.8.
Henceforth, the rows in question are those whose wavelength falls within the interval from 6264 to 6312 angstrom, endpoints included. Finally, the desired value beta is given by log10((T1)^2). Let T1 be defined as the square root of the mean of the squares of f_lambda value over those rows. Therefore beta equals 2.71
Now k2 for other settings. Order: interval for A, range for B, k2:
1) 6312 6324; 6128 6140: 0.15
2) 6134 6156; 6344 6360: 0.15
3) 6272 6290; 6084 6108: 0.20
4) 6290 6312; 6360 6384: 0.55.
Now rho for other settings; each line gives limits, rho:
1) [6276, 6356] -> 7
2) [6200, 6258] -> 8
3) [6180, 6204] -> 0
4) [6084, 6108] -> 3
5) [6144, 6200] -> 6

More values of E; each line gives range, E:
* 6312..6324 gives 66.7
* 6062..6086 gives 72.8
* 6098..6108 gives 71.4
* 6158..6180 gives 67.0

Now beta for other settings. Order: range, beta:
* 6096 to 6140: 2.74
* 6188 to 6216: 2.71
